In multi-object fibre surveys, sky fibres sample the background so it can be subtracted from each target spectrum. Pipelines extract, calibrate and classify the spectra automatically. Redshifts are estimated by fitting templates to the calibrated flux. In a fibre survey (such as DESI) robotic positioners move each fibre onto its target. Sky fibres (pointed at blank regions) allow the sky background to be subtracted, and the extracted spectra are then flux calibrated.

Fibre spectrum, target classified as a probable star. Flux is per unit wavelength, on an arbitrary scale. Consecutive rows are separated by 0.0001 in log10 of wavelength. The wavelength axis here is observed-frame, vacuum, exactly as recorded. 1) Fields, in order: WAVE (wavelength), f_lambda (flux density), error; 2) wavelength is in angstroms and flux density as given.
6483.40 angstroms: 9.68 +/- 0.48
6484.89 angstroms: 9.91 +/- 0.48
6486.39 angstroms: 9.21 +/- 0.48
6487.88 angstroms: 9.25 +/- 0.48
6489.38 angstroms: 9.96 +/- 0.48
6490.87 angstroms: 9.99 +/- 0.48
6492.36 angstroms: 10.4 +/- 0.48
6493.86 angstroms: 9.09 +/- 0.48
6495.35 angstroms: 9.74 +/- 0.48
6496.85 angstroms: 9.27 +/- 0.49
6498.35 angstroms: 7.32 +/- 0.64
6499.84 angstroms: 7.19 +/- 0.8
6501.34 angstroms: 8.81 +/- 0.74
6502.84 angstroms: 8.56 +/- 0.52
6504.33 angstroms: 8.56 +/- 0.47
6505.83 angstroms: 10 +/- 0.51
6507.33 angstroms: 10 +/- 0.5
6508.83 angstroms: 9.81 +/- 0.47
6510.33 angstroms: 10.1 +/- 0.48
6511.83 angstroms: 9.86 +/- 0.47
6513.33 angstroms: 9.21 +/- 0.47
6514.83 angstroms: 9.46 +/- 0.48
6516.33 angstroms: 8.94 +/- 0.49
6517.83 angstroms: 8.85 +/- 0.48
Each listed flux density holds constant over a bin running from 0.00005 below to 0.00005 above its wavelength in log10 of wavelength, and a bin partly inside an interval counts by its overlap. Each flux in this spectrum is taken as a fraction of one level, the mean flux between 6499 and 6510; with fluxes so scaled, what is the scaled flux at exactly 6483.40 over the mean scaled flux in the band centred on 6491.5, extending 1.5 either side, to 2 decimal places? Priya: 0.95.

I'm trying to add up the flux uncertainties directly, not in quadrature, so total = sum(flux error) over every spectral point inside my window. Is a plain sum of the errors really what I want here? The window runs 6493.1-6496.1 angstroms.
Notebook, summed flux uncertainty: 0.96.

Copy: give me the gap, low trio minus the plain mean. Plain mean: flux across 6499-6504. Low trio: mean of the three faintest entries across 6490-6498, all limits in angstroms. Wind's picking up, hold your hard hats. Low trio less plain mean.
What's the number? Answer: 1.2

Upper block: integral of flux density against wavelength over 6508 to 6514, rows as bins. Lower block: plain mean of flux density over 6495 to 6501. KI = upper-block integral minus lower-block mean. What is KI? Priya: 50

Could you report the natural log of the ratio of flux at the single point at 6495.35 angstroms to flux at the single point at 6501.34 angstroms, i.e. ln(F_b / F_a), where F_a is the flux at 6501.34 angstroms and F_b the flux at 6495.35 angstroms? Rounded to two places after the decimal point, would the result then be 0.10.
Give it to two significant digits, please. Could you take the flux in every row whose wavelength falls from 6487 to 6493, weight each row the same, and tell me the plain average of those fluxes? 9.9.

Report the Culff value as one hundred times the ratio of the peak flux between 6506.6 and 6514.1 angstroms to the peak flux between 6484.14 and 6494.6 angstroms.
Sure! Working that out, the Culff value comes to 97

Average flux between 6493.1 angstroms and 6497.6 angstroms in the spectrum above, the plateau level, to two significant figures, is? 9.4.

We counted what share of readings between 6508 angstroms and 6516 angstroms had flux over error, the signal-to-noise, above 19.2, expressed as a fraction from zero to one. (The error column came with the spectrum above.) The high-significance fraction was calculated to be 1.0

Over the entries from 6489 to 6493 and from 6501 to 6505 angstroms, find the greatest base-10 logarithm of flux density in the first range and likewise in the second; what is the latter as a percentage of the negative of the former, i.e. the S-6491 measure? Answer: -93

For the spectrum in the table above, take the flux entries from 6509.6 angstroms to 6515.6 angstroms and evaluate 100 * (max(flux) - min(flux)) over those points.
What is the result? 89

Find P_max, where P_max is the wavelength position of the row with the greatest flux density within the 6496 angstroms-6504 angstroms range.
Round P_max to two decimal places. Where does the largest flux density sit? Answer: 6496.85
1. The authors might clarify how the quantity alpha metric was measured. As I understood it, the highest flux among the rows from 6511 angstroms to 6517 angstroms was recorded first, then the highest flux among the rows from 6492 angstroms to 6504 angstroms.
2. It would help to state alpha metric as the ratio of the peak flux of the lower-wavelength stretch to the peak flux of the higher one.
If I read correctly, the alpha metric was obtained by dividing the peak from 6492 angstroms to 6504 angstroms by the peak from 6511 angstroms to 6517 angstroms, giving 1.05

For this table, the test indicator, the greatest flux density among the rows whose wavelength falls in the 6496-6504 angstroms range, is 9.27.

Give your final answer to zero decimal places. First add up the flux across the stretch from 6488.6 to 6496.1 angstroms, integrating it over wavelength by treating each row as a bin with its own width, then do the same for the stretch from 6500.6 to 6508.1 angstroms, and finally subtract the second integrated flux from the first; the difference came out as 5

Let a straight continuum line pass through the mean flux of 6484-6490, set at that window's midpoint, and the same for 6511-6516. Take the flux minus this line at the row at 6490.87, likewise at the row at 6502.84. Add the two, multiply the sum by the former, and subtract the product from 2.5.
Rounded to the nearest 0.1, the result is 2.7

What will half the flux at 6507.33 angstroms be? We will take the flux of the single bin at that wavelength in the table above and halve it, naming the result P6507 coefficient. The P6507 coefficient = 5.00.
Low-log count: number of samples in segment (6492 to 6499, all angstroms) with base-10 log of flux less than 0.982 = 3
